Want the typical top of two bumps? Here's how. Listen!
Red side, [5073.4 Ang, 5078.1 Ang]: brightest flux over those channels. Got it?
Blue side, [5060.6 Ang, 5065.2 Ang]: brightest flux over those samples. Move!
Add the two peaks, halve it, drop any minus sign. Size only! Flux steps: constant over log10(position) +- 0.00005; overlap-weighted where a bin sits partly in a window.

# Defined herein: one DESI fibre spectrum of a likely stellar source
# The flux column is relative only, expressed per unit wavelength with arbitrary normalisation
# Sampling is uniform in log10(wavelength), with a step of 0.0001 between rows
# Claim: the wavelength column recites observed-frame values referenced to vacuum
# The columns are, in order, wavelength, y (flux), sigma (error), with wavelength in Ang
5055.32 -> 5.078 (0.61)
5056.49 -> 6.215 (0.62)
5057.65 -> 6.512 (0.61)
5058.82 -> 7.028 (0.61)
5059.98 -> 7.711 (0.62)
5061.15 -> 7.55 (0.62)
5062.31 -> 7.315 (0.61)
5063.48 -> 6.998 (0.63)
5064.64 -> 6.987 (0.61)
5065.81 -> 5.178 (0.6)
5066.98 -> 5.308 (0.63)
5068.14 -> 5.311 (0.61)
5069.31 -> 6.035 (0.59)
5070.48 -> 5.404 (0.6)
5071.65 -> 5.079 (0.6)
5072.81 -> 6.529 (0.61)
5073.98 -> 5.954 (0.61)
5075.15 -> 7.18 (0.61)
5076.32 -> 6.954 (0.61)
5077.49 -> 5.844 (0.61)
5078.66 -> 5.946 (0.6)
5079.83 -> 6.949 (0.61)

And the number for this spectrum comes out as 7.4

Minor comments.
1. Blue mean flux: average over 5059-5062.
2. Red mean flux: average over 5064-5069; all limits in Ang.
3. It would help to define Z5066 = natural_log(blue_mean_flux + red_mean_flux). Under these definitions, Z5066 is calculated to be 2.59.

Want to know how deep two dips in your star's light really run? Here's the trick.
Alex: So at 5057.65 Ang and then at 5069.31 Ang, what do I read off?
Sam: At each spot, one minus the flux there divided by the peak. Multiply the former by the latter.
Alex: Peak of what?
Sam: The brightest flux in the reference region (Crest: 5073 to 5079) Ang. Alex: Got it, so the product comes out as 0.015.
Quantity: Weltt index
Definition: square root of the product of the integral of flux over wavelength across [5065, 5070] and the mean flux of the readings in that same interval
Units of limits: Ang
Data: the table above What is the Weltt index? 12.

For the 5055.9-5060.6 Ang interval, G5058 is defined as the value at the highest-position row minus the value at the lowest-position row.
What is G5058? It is 1.5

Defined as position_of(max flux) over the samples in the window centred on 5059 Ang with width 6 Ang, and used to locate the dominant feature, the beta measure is 5059.98 Ang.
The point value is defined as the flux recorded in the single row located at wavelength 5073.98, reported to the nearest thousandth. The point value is 5.954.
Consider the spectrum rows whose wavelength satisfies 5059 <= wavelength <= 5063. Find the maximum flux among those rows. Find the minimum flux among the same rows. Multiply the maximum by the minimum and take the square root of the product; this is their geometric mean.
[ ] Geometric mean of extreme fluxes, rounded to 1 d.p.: 7.5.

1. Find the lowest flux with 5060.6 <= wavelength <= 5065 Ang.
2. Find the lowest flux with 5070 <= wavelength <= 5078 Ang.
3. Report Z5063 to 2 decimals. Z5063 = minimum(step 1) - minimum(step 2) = 1.91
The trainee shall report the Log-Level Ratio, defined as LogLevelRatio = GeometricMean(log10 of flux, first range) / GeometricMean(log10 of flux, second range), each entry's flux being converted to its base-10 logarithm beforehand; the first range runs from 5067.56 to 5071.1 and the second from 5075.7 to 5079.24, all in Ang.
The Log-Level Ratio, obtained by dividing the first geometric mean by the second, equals 0.94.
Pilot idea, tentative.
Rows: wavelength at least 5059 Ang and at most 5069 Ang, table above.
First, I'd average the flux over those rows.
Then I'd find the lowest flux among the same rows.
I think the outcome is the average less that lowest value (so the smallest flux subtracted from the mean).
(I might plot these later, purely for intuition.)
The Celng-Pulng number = 1.37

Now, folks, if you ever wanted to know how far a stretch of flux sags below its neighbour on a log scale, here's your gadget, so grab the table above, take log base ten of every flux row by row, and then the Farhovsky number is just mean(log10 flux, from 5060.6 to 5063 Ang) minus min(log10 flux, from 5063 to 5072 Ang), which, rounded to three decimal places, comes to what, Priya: 0.165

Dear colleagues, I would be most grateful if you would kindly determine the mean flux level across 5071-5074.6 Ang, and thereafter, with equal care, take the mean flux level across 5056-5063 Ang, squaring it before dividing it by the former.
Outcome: 8.5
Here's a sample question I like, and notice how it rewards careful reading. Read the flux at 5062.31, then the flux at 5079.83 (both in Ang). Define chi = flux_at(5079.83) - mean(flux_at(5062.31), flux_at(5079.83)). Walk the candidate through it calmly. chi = -0.18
